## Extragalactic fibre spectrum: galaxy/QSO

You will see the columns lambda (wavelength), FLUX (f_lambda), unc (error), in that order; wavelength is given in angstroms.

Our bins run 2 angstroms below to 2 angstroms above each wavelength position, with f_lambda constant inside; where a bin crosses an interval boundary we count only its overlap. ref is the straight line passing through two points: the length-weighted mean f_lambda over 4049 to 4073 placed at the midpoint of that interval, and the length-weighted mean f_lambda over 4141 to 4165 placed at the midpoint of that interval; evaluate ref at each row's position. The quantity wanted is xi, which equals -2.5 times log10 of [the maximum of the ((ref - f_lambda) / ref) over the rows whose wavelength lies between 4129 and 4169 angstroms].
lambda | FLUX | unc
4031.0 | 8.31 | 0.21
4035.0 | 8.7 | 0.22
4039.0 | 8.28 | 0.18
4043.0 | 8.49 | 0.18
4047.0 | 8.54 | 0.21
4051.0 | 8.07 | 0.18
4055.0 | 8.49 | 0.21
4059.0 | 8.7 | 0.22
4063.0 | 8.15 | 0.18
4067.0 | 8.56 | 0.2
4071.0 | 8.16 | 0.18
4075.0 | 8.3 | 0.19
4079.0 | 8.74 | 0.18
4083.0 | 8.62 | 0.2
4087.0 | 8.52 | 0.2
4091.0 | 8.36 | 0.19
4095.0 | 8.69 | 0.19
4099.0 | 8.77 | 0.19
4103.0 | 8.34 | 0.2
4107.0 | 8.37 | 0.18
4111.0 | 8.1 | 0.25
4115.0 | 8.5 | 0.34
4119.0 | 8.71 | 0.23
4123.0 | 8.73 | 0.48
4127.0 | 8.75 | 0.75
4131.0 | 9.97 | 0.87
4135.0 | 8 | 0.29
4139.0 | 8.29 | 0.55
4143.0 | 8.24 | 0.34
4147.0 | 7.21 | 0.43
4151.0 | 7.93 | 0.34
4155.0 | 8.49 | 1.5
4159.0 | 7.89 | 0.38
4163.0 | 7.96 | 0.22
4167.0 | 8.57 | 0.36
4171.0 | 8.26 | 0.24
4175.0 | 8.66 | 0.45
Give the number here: 2.5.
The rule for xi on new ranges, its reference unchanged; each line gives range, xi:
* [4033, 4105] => 3.5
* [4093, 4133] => 5.9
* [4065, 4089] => 4.3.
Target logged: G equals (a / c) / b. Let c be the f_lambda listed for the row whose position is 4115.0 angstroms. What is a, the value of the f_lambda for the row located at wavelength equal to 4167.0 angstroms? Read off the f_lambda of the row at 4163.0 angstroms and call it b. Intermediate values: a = 8.57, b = 7.96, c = 8.5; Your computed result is 0.127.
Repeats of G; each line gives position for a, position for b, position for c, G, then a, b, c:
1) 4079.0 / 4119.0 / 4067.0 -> 0.117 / 8.74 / 8.71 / 8.56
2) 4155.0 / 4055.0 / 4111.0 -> 0.123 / 8.49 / 8.49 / 8.1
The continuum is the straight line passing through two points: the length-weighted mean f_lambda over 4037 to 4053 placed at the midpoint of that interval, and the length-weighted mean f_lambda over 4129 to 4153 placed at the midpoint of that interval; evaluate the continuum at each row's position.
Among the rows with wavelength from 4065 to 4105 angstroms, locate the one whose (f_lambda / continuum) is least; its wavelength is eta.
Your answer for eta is 4071.0 angstroms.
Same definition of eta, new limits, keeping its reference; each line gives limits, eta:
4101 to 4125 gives 4111.0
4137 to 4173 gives 4147.0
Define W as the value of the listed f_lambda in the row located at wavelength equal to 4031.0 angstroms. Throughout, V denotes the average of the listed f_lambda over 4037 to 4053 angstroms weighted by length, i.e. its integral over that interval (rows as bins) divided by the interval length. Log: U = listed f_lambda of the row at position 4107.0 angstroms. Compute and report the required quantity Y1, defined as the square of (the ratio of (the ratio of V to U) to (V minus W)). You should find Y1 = 811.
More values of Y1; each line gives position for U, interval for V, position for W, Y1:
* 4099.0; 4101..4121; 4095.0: 11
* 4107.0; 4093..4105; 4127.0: 47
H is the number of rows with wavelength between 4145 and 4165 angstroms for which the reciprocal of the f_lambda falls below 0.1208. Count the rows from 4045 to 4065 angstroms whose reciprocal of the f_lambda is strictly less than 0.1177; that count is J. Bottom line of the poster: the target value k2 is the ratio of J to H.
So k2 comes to 2.00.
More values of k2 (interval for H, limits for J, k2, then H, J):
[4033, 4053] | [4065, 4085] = 0.75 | 4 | 3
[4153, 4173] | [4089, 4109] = 1.00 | 2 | 2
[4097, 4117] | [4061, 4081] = 0.50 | 4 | 2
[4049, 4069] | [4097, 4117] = 0.67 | 3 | 2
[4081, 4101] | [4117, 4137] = 0.80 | 5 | 4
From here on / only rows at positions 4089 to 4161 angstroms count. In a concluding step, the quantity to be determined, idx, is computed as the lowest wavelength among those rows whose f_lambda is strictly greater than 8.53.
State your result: 4095.0 angstroms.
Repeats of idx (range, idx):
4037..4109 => 4047.0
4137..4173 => 4167.0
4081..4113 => 4083.0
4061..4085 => 4067.0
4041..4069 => 4047.0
